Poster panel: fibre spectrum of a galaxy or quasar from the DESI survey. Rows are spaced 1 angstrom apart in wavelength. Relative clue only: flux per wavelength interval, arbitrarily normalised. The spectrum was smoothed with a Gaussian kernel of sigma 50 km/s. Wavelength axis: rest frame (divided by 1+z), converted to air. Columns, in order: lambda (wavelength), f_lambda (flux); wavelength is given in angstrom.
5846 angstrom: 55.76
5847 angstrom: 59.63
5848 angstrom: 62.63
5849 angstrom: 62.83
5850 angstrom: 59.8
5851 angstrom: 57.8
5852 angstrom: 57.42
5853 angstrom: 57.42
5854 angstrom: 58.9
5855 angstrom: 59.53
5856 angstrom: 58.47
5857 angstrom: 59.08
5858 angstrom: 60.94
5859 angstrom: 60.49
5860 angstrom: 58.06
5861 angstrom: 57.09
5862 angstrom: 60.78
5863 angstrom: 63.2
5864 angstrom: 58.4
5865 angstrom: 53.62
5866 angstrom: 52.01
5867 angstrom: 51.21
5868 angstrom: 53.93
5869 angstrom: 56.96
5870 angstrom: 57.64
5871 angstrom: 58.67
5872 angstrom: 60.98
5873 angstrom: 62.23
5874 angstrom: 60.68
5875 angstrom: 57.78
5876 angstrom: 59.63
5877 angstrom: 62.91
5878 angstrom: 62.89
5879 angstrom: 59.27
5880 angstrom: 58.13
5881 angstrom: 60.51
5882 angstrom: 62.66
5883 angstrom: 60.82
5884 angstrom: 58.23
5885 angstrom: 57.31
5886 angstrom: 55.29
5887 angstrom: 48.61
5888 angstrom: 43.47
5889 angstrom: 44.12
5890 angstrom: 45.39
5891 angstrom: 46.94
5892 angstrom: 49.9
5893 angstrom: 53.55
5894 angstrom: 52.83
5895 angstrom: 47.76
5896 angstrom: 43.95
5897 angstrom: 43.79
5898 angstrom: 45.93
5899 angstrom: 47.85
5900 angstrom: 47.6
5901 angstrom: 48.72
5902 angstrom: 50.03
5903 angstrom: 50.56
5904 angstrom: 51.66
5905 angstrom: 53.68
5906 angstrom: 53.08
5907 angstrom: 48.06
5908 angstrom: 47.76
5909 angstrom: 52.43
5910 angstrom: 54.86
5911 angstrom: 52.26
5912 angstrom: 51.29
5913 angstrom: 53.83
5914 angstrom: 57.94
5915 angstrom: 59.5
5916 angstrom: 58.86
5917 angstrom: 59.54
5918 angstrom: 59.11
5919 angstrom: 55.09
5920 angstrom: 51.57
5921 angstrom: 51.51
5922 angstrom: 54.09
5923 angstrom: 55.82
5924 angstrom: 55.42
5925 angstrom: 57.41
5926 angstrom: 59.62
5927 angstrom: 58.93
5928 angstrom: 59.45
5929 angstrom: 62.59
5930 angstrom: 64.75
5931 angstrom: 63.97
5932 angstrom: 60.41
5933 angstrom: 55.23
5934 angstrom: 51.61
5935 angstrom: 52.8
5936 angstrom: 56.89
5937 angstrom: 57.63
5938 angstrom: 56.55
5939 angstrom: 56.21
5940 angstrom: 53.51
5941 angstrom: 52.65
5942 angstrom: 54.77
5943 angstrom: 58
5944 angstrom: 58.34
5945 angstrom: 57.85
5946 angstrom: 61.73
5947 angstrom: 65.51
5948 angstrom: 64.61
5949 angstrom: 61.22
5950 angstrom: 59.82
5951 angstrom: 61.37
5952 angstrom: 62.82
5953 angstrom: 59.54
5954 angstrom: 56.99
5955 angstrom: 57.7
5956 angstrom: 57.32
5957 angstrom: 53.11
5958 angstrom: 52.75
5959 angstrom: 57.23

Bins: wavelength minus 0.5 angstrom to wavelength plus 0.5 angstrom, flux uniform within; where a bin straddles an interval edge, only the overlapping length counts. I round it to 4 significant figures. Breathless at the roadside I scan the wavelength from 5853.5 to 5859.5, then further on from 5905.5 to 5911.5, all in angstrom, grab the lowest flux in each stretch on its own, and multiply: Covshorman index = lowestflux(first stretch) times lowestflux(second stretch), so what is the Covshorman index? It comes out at 2793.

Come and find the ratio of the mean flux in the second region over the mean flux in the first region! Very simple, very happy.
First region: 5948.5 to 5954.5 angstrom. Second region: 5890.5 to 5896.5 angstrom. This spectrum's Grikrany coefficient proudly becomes 0.82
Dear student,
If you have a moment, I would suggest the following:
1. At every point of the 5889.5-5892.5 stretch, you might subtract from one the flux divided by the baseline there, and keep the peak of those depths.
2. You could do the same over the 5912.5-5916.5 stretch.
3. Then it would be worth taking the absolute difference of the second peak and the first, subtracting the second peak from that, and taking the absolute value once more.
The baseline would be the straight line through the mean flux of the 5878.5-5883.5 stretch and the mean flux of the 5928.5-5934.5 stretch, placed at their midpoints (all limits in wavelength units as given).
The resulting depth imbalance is 0.042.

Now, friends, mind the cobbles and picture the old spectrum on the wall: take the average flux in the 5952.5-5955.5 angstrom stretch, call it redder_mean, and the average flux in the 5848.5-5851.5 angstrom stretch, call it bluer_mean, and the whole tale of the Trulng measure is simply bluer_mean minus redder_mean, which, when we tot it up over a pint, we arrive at 2.1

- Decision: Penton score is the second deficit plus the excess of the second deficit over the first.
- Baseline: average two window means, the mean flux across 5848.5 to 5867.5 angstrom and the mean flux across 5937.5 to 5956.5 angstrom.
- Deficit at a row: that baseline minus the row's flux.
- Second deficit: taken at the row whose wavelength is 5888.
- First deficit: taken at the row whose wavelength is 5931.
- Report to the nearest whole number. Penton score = 36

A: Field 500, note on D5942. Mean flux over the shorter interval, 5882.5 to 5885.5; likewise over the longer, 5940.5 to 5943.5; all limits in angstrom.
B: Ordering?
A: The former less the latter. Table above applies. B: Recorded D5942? 4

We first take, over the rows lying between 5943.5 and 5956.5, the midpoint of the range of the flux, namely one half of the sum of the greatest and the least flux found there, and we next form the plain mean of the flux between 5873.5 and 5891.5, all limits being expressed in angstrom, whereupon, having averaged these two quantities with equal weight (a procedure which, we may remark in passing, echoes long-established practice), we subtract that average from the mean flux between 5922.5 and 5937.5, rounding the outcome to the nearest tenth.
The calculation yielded -0.4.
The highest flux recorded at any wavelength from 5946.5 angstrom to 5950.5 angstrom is 65.51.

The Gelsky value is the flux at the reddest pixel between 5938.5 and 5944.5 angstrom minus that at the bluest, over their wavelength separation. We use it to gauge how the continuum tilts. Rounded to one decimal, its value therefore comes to 0.4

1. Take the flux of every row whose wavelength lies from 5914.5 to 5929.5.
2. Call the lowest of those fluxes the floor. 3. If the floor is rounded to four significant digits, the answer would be 51.51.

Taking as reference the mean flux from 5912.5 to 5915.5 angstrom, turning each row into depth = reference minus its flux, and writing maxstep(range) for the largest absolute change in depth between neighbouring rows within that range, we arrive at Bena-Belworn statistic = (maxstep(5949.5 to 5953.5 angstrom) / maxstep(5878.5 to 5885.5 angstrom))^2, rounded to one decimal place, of 1.6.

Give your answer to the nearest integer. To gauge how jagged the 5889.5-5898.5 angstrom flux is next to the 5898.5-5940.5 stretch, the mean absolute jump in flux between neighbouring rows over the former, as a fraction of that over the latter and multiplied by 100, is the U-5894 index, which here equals 130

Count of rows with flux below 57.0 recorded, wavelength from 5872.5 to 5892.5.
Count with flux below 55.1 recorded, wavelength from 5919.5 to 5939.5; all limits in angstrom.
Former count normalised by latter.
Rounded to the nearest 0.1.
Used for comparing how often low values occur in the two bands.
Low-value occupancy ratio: 1.4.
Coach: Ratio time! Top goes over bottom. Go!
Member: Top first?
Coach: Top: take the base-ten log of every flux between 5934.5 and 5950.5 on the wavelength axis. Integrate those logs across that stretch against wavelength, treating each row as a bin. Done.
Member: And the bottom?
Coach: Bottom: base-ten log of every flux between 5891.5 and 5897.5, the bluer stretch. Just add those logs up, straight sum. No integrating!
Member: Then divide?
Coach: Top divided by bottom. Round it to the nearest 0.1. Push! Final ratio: 2.8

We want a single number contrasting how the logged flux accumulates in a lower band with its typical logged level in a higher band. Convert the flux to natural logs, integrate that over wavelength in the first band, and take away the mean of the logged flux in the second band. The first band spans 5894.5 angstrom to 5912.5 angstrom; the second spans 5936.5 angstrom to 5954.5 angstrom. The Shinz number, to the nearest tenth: 66.1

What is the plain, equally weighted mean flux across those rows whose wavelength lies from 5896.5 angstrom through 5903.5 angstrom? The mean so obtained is 47.8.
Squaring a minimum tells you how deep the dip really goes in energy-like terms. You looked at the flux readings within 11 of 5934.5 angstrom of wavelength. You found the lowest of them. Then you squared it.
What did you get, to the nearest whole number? 2664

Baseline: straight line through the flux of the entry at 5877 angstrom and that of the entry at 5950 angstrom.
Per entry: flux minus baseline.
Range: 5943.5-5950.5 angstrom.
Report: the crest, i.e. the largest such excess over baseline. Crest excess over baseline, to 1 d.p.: 5.6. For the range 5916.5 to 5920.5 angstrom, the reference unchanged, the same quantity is -1.7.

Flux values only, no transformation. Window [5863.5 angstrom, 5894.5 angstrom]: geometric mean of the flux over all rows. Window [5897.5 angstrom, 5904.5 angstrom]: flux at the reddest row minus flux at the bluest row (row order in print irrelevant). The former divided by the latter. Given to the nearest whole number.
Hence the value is 10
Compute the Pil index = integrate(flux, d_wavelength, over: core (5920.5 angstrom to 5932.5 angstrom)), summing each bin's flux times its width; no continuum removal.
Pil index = 704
